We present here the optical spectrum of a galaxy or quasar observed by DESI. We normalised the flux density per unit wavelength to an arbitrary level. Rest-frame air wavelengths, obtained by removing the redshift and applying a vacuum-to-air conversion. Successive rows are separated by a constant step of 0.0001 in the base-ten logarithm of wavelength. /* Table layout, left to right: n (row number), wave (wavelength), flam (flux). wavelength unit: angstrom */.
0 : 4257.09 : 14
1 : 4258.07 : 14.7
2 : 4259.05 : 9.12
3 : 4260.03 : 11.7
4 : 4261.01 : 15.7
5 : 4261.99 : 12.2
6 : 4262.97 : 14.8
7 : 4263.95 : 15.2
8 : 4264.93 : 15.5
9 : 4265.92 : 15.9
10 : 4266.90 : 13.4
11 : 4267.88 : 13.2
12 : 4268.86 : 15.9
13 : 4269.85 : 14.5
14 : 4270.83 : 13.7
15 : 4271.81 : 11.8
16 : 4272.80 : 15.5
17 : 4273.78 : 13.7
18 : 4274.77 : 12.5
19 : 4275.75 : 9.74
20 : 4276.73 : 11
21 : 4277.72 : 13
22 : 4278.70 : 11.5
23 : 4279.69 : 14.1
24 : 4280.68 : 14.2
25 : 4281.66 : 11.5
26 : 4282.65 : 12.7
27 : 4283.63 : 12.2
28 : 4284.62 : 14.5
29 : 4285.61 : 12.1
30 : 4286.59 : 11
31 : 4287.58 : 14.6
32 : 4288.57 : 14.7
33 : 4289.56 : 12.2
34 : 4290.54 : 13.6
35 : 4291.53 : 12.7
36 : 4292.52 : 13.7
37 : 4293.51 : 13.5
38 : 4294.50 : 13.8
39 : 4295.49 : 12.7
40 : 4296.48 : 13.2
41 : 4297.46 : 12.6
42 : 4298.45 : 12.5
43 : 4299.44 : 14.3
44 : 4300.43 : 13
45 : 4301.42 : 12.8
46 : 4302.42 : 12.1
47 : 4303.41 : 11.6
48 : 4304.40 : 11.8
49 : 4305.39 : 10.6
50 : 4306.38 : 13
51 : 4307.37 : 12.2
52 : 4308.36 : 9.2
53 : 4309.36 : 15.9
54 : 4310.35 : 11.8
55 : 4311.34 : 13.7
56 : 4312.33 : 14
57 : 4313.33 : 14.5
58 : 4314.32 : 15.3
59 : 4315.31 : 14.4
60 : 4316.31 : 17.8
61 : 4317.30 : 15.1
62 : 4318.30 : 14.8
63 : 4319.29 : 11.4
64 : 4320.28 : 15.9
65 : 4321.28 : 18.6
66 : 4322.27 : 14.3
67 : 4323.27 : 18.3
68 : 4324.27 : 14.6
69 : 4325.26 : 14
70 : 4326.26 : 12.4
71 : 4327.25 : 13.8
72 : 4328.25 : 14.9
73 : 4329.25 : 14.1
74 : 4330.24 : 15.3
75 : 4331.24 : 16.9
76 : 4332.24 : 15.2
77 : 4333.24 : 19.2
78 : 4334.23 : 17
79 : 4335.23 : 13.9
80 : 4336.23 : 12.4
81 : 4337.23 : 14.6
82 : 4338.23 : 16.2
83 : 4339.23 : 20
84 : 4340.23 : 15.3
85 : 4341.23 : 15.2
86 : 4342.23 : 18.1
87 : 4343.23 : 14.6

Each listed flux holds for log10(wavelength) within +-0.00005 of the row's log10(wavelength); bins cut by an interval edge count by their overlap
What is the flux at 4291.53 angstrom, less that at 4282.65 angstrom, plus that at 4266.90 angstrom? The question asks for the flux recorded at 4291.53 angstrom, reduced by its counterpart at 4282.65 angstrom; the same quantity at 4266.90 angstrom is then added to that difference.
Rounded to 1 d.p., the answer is 13.4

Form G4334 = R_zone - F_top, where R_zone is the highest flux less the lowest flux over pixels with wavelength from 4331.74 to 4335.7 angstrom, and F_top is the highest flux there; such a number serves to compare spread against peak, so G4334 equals -14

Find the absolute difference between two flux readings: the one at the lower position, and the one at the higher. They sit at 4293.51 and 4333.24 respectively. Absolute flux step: 5.7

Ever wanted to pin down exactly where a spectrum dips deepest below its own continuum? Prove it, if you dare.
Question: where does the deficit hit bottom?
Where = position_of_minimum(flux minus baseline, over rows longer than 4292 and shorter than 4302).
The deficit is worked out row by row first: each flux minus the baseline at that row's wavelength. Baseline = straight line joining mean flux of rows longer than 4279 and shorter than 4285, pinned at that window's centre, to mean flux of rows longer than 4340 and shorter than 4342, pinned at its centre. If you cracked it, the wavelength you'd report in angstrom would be 4298.45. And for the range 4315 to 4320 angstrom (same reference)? 4319.29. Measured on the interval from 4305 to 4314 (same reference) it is 4308.36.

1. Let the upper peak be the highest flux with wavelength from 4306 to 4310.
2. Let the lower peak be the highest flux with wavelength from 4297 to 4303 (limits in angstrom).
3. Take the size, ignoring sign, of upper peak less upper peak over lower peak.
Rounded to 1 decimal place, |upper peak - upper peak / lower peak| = 14.8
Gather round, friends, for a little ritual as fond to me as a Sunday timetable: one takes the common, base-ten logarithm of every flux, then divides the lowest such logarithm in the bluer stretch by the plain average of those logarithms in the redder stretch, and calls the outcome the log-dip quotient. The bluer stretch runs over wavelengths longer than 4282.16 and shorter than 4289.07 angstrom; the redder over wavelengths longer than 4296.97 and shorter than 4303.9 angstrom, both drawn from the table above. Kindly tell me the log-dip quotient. 0.94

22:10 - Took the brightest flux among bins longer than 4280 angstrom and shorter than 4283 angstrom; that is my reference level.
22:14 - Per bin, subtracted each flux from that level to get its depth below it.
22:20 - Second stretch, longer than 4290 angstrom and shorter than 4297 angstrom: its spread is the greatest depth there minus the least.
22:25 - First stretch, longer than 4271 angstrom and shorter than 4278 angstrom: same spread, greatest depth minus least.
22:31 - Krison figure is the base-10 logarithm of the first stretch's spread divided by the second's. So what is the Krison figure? 0.72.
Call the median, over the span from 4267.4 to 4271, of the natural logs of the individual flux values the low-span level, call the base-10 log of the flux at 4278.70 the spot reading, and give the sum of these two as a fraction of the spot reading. 3.49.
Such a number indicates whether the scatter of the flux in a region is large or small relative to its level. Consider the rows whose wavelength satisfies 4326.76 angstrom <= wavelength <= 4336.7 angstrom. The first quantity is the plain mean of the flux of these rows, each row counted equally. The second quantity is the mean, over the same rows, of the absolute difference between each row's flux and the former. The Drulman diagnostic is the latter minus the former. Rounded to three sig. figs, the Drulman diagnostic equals -13.8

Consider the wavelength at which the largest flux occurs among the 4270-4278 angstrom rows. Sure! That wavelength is 4272.80 angstrom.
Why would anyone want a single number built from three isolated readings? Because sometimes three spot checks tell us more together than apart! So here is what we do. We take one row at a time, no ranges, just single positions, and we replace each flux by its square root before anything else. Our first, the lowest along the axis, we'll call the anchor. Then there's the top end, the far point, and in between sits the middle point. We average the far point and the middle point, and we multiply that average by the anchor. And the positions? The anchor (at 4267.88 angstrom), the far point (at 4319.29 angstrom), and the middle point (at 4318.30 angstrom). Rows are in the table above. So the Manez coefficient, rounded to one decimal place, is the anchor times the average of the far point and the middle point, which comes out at 13.1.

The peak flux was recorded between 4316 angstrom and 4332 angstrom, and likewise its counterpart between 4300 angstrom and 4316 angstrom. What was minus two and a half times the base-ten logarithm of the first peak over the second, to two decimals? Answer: -0.17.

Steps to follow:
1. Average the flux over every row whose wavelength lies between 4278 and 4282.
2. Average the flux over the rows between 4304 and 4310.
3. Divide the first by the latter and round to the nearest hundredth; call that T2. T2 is 1.06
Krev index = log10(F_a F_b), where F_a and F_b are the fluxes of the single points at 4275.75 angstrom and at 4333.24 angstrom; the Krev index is 2.27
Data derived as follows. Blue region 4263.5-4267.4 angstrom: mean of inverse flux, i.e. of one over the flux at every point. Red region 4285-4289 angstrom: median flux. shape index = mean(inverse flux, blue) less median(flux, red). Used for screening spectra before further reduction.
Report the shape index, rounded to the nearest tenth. -13.3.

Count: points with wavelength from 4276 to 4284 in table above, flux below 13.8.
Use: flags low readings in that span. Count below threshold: 6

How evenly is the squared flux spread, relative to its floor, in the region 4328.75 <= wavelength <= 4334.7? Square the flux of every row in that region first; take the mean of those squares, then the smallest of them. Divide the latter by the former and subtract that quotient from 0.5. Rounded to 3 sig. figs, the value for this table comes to -0.242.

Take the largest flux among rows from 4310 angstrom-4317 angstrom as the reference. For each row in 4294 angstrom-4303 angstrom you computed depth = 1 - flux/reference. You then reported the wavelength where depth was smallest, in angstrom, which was 4299.44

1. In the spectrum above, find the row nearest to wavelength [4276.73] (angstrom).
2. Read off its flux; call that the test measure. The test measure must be 11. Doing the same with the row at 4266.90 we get 13.4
